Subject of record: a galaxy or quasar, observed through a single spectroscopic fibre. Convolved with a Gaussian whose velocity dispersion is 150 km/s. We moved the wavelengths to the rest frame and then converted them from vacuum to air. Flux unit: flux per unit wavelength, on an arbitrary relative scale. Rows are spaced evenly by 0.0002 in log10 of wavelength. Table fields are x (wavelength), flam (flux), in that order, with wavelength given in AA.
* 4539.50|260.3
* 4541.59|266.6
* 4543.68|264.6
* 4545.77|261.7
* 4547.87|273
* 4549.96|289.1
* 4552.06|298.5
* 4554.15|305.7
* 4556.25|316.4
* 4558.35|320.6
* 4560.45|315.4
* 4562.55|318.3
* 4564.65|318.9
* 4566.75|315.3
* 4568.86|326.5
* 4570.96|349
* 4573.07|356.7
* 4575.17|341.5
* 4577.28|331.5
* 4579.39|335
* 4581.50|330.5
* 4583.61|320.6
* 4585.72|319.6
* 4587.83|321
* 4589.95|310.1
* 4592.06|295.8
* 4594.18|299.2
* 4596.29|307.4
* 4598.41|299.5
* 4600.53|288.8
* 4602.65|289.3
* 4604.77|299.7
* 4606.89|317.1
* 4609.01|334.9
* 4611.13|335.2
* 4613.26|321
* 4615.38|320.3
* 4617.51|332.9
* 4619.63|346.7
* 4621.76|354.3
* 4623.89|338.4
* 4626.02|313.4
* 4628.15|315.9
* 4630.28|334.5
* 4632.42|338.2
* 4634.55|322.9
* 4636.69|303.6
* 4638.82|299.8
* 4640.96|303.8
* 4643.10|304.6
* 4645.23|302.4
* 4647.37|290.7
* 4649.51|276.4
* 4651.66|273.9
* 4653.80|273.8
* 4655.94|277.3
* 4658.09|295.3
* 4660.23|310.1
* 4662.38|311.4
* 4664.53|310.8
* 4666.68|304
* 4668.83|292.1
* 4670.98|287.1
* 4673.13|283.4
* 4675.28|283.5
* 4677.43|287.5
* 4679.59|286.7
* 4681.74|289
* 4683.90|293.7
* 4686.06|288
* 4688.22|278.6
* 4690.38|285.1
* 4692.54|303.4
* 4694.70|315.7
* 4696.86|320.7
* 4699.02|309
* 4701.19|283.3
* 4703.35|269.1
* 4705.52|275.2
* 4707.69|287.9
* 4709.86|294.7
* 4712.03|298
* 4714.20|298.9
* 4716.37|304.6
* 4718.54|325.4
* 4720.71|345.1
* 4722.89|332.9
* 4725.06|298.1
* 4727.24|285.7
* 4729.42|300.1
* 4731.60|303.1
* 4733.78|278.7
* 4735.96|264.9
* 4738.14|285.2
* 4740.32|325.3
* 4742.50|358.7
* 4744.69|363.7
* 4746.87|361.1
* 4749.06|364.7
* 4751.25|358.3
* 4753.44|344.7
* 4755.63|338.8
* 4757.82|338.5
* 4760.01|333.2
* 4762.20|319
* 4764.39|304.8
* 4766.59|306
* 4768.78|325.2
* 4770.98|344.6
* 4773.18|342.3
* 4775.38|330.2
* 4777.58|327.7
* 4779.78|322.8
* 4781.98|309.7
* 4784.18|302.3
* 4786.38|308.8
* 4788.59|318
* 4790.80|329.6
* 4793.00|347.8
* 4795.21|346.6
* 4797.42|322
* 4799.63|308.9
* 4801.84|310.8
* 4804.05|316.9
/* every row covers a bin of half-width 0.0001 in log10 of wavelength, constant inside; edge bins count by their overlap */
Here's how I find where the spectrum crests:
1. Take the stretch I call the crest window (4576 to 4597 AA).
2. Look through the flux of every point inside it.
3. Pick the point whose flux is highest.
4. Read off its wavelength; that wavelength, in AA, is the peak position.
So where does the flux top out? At 4579.39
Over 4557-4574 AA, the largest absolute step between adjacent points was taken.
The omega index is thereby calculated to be 22.5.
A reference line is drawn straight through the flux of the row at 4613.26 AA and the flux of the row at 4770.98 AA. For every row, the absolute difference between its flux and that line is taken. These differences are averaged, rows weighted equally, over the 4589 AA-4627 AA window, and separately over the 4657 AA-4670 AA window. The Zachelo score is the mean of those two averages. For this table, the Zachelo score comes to 20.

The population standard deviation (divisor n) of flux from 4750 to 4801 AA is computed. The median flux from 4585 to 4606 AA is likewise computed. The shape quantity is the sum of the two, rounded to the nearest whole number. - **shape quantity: 315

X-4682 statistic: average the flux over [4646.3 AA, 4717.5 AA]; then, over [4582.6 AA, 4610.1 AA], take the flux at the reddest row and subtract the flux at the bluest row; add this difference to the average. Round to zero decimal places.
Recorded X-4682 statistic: 306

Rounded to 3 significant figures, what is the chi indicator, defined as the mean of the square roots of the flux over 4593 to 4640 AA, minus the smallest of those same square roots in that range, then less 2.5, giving -1.65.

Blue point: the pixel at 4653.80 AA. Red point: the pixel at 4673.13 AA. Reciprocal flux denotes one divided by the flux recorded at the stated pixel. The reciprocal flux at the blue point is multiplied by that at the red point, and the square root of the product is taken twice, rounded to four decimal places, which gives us 0.0599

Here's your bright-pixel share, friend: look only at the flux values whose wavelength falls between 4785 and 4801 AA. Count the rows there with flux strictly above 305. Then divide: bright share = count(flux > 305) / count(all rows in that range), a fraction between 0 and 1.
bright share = 1.0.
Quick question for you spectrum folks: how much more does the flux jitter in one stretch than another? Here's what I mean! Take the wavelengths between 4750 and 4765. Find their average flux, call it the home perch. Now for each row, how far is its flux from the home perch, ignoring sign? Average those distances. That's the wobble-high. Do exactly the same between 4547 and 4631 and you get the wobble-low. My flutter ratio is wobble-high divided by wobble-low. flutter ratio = 0.87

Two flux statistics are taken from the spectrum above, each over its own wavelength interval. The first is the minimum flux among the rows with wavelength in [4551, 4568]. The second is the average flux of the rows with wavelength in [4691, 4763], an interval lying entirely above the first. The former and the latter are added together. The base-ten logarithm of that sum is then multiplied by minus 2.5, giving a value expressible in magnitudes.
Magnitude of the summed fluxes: -6.969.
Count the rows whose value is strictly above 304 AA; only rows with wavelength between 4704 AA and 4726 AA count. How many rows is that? 4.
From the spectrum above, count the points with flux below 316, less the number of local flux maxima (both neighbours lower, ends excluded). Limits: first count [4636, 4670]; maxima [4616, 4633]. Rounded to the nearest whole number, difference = 15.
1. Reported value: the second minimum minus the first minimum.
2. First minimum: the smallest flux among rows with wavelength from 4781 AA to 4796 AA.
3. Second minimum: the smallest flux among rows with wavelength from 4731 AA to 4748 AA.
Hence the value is -37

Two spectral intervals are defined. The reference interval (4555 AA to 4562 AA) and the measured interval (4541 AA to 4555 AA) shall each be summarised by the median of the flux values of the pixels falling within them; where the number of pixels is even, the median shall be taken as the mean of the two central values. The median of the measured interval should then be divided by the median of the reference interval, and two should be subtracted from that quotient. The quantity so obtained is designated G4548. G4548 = -1.14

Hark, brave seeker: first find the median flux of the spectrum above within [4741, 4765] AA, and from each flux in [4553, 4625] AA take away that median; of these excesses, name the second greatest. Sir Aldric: 10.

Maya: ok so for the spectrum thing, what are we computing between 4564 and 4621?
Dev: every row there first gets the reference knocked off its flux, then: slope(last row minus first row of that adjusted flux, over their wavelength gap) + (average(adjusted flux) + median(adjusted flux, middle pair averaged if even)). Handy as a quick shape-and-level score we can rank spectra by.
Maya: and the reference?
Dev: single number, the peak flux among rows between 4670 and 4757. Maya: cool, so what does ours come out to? -87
